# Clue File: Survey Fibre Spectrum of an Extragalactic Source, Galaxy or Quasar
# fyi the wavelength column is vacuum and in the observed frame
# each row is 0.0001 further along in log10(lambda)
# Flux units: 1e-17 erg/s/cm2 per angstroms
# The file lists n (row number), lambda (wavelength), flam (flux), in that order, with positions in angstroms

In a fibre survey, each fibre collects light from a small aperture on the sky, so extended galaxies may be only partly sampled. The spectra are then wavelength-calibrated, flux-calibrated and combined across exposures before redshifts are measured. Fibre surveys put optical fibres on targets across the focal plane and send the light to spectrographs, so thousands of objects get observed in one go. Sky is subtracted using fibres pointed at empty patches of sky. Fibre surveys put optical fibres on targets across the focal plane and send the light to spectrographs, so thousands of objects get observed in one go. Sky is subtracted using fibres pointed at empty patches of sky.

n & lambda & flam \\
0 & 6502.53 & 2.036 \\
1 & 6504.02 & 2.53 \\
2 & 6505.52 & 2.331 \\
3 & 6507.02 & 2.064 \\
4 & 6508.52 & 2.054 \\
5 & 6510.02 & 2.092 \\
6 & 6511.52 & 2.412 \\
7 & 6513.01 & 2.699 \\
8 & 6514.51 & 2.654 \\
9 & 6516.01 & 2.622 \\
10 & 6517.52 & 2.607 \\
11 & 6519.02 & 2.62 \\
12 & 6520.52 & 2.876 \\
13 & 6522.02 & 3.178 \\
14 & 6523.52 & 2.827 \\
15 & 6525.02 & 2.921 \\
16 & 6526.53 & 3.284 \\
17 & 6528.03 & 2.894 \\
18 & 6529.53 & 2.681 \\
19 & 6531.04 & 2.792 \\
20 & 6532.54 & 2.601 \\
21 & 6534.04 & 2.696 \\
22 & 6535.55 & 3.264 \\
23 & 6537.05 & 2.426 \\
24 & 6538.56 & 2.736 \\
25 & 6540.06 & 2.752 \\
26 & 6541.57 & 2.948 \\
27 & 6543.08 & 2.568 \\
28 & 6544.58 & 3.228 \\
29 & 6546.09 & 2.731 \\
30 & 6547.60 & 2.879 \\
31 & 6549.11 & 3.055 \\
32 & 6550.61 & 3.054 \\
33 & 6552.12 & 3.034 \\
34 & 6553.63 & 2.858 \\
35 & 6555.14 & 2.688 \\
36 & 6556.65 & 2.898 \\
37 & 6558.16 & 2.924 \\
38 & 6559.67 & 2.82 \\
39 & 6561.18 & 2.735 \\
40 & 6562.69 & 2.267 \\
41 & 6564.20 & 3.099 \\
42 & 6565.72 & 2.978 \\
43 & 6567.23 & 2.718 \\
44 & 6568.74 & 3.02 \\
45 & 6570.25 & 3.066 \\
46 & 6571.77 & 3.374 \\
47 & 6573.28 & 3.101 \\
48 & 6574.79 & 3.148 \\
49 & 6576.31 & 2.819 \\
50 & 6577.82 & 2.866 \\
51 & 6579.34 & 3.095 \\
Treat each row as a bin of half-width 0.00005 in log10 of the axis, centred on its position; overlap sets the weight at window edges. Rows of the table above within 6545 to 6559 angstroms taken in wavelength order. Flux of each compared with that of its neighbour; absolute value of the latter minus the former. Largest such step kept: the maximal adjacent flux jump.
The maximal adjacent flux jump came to 0.21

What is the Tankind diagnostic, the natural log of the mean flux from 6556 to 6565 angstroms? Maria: 1.03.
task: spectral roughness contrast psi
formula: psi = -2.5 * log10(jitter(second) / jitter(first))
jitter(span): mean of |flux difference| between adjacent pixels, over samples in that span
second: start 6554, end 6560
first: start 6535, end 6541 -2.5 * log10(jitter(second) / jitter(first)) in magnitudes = 1.3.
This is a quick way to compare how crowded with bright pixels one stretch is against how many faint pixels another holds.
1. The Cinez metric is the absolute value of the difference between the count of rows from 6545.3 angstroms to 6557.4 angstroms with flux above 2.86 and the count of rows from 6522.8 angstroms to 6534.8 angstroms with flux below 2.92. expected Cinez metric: 1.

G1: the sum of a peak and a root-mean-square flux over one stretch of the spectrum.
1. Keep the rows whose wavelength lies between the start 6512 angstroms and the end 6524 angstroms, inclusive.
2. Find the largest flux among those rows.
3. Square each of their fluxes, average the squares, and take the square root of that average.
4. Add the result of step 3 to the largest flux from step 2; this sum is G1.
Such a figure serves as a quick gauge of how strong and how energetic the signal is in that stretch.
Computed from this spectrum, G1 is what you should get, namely 5.94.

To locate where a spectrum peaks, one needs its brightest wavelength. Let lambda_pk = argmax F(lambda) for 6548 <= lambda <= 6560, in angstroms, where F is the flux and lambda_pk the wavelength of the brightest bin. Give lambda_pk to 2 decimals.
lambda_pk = 6549.11 angstroms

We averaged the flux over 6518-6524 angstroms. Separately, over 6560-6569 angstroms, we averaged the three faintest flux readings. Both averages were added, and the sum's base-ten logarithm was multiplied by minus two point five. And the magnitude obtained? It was -1.84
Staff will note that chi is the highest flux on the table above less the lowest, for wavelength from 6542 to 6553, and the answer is 0.66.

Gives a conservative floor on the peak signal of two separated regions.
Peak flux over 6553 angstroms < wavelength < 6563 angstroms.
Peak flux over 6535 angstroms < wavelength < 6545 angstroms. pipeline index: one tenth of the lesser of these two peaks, 0.292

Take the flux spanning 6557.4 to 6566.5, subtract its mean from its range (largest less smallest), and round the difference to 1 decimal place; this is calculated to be -2.0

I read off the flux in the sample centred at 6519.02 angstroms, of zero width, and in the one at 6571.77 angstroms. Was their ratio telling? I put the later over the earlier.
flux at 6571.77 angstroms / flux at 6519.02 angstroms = 1.3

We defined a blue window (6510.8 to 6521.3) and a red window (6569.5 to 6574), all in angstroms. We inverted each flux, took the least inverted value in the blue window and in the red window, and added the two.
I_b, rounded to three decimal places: 0.644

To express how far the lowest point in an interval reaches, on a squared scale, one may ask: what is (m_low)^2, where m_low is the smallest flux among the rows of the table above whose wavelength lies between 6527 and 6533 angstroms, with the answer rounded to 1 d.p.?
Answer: 6.8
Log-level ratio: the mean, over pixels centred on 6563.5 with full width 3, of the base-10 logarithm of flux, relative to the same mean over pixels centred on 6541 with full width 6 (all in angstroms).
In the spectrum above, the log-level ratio 0.96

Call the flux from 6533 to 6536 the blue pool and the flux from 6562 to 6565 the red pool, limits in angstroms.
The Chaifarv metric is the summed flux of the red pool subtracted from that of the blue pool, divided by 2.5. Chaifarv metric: 0.24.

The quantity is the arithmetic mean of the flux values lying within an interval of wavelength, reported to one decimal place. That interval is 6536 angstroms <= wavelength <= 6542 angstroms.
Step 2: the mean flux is 2.7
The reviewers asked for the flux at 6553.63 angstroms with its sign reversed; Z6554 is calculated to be -2.86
